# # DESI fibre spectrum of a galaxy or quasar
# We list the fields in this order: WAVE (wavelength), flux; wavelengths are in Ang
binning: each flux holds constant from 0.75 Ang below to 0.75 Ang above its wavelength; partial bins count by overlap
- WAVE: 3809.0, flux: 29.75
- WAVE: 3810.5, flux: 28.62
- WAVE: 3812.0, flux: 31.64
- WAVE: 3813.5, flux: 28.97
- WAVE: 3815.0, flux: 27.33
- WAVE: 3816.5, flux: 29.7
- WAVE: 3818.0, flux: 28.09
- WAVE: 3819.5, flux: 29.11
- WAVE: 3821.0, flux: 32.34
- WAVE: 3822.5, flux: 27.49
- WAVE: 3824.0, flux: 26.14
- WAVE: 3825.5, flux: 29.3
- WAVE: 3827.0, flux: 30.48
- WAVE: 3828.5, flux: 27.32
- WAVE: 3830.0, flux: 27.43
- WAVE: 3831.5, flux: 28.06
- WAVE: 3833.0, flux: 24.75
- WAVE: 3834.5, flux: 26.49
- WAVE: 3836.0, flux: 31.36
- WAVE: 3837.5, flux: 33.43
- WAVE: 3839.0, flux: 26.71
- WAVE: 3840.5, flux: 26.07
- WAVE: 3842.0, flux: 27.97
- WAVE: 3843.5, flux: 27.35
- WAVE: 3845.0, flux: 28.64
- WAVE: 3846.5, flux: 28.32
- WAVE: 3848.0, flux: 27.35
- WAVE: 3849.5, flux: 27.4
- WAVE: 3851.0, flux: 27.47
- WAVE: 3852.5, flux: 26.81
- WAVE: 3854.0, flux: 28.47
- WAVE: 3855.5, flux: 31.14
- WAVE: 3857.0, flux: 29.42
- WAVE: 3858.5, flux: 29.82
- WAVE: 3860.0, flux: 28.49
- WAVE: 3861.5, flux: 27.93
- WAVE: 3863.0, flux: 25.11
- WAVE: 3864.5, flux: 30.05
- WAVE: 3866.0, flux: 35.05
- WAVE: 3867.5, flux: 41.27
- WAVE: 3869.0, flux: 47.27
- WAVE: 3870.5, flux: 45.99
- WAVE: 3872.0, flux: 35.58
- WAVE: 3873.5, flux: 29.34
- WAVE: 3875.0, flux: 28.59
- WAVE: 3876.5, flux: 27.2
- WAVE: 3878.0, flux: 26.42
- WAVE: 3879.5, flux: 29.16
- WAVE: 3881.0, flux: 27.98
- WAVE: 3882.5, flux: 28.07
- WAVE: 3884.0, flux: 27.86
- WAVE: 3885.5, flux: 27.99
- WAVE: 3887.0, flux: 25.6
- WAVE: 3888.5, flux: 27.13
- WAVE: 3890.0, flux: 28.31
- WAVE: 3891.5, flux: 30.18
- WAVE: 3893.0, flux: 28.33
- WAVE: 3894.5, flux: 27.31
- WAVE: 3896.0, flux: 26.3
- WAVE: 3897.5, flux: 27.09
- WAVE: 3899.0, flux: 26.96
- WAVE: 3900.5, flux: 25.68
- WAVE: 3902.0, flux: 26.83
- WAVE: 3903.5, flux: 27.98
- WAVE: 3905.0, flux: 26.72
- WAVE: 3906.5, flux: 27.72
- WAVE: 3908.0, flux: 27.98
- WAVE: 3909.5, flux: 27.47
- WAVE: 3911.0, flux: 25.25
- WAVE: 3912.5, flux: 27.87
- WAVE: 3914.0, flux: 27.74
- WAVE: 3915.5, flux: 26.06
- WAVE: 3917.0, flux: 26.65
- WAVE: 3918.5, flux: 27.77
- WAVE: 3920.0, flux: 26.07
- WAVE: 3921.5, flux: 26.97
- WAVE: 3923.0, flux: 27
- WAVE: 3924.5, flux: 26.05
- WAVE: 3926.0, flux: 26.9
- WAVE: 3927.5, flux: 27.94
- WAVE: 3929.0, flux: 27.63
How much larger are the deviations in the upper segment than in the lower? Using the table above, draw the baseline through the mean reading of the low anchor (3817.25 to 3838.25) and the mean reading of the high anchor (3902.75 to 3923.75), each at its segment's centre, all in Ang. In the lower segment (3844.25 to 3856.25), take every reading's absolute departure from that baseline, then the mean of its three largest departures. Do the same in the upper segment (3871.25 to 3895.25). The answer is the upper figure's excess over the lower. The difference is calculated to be 2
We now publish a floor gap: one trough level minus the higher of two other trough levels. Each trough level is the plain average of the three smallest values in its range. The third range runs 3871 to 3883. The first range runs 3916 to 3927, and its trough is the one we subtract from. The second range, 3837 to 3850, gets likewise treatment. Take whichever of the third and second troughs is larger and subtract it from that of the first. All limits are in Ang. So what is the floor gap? -0.9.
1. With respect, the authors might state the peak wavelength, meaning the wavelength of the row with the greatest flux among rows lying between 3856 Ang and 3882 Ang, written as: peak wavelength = 3869.0 Ang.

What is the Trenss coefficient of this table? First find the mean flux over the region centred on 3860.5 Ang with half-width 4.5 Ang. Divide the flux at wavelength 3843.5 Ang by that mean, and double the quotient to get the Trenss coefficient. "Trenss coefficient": 1.92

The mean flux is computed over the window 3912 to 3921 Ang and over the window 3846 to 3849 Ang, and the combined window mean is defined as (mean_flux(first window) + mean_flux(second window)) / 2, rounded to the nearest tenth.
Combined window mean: 27.4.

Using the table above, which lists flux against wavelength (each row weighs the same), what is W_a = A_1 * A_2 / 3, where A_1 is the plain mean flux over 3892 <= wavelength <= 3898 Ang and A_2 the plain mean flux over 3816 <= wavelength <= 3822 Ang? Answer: 271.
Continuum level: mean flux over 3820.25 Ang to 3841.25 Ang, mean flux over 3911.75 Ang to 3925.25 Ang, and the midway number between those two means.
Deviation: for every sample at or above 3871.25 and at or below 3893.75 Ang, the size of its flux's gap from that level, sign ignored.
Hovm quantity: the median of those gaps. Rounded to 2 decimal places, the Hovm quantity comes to 0.68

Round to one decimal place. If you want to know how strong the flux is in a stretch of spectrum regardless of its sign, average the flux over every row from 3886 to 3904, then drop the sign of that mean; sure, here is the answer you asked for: 27.3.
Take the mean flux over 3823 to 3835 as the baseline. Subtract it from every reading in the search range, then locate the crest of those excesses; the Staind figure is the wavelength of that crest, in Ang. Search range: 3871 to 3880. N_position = 3872.0 Ang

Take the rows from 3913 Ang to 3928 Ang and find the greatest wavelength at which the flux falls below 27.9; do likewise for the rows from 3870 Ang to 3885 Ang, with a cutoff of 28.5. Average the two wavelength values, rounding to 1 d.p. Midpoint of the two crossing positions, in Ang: 3905.0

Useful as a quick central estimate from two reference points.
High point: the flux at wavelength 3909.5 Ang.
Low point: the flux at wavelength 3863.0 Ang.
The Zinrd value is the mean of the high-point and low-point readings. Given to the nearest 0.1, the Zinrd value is 26.3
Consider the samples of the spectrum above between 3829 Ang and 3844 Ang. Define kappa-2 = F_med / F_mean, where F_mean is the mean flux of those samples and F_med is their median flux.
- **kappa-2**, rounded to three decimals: 0.980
